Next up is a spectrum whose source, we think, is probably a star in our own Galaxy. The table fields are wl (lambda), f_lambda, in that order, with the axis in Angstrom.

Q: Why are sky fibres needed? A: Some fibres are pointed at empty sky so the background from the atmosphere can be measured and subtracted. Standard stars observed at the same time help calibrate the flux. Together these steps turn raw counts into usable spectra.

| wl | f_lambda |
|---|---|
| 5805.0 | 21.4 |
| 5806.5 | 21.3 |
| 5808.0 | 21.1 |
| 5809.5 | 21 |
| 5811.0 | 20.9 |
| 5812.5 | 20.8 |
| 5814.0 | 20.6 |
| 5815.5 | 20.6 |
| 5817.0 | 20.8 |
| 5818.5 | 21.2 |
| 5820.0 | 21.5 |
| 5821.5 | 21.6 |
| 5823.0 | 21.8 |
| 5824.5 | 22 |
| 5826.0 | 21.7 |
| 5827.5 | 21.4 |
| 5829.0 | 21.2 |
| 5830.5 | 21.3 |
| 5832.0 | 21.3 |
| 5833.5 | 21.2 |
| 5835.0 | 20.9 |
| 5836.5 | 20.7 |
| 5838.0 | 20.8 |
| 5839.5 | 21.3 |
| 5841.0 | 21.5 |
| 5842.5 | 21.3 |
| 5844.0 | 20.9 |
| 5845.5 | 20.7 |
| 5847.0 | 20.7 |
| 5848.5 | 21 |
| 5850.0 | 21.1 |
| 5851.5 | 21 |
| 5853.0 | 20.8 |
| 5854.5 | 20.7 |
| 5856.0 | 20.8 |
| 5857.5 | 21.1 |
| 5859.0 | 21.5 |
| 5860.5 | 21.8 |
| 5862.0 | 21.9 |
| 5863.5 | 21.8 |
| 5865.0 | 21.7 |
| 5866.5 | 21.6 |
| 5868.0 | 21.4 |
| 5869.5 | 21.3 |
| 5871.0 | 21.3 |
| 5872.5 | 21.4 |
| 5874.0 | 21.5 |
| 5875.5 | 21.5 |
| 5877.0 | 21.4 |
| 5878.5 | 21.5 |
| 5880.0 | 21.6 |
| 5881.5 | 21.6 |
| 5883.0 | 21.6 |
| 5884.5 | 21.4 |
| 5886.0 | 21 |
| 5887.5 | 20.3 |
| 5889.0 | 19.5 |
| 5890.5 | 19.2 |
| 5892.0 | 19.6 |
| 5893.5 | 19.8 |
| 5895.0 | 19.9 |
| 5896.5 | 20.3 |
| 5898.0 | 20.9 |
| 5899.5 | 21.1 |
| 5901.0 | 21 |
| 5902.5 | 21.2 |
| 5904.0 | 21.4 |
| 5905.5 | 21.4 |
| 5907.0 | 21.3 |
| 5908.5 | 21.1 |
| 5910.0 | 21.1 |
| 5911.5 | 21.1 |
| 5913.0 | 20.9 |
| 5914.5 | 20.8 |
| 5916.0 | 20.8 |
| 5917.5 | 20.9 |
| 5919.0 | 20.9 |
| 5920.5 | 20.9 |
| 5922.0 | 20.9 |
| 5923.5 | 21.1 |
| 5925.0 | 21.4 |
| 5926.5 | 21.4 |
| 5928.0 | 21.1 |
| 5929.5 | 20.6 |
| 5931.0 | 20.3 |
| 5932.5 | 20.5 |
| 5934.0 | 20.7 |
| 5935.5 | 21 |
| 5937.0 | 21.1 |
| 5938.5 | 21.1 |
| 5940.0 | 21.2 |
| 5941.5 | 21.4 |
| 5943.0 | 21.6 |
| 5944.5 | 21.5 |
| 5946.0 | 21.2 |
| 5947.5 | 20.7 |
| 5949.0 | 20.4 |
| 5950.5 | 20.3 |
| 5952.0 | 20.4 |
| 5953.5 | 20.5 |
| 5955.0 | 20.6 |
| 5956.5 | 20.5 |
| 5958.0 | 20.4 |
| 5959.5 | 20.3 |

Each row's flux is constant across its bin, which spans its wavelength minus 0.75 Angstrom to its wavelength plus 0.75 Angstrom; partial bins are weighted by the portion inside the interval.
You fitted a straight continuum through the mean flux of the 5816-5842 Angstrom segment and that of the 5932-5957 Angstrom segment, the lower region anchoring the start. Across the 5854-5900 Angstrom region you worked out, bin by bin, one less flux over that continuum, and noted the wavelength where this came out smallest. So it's 5862.0 Angstrom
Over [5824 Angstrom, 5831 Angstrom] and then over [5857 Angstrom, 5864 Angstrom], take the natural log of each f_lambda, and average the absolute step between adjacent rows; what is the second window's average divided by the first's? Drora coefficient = 1.0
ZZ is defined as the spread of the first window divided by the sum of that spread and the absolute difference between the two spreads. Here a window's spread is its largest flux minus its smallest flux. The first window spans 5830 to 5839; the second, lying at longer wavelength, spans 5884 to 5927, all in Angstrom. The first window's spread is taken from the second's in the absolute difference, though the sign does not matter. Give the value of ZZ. 0.27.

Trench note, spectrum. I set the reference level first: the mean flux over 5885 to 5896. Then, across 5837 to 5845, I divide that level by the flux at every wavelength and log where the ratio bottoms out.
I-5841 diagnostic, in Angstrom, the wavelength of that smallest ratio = 5841.0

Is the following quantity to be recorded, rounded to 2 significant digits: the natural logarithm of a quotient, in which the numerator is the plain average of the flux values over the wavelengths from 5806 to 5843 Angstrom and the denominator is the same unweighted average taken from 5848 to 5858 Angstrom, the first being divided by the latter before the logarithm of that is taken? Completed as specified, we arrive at 0.013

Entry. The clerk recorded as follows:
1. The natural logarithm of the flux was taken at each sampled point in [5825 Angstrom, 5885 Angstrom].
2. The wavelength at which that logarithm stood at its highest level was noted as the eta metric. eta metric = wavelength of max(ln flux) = 5862.0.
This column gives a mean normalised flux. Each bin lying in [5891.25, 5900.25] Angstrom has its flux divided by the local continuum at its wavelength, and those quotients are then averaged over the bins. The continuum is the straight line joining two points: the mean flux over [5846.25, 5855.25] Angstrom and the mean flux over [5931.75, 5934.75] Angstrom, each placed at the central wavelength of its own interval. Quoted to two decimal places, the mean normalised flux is 0.98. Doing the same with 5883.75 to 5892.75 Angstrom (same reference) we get 0.97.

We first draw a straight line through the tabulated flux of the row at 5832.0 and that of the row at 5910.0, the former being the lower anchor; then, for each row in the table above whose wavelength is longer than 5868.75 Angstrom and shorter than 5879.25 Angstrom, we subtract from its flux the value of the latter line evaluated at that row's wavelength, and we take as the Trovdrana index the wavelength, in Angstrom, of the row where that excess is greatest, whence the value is 5878.5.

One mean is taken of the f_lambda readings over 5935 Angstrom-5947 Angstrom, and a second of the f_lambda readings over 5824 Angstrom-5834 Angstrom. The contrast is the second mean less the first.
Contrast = 0.18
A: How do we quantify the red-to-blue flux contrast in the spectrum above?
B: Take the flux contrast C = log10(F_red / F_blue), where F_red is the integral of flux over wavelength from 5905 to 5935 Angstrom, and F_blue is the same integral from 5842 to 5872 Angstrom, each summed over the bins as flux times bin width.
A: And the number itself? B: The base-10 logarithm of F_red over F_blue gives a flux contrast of -0.0054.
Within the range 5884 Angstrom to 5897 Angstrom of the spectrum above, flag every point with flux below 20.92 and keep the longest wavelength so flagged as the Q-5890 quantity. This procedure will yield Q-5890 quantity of 5896.5 Angstrom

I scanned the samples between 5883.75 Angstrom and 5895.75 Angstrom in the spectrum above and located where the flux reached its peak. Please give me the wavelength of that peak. 5884.5 Angstrom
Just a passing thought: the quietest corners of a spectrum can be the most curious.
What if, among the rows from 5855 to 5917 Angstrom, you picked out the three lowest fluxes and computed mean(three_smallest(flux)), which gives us 19.4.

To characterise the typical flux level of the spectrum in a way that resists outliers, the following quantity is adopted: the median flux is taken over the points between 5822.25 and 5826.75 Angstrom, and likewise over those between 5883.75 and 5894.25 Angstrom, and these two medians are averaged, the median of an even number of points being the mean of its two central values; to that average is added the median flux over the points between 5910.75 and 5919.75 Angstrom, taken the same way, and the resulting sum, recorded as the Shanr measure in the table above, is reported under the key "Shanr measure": 41.7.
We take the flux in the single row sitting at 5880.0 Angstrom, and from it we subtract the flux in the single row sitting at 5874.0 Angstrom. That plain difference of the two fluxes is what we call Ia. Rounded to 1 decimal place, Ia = 0.1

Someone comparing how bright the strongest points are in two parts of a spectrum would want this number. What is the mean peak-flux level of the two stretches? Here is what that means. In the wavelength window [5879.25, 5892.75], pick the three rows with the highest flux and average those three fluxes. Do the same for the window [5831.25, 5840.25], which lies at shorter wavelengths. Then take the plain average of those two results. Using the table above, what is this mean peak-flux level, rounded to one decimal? 21.4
